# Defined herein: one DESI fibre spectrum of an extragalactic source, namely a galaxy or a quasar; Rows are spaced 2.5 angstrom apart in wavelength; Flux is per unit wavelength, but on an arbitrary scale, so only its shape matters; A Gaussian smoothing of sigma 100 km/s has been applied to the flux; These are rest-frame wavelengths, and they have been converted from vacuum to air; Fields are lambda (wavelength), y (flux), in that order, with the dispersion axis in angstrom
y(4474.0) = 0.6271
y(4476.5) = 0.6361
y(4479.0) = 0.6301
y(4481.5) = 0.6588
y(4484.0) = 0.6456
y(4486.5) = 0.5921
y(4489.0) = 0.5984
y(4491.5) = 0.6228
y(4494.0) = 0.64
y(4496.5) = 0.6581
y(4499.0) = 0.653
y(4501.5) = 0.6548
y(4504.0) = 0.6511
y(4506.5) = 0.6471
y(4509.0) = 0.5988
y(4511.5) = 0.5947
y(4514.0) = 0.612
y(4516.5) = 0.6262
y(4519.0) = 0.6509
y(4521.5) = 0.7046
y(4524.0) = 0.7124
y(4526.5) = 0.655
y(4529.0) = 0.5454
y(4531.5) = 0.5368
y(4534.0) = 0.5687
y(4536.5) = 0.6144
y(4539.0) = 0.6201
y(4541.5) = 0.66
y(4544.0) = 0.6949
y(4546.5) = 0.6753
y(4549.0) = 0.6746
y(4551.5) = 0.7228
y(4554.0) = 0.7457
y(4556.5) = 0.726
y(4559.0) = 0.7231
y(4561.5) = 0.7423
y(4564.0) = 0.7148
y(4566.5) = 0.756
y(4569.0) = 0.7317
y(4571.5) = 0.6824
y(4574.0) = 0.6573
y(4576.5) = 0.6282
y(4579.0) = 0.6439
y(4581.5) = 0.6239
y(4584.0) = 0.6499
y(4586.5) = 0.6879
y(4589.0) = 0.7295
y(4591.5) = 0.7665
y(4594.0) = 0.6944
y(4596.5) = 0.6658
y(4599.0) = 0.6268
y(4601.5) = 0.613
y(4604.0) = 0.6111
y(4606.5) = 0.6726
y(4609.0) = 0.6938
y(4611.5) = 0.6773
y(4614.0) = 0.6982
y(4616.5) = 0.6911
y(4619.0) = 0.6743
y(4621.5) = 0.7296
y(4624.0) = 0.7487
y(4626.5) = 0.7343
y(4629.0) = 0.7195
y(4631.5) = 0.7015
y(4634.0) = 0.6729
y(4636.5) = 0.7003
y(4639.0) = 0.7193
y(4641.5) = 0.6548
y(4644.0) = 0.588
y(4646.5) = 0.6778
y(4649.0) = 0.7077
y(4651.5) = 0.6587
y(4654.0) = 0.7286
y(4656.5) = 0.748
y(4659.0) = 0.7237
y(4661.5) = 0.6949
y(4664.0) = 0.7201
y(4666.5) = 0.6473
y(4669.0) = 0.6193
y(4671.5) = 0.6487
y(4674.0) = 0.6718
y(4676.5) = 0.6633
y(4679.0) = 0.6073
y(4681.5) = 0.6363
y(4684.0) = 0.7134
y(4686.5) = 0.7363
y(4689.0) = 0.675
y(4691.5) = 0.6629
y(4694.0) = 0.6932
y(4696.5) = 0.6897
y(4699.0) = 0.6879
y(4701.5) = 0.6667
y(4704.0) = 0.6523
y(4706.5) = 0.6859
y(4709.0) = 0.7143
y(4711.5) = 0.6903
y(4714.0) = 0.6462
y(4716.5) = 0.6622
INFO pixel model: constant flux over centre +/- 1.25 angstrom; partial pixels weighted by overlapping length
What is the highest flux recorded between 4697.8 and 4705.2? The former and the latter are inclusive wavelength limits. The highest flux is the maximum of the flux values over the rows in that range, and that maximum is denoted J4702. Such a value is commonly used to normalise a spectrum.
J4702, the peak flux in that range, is 0.6879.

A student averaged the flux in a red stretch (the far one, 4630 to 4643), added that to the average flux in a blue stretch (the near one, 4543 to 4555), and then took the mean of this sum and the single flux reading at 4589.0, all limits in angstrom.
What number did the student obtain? 1.06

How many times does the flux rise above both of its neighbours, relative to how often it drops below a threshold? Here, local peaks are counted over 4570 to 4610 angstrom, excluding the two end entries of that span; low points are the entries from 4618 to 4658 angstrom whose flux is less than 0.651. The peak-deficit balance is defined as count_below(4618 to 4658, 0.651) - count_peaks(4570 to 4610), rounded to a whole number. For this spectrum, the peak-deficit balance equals -1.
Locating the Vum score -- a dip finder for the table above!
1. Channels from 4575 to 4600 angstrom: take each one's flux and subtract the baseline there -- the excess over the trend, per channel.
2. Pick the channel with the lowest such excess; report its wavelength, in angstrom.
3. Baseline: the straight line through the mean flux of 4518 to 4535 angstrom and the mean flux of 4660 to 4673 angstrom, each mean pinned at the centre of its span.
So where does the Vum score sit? 4599.0 angstrom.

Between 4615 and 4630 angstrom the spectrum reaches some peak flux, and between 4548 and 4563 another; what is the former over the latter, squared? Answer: 1.01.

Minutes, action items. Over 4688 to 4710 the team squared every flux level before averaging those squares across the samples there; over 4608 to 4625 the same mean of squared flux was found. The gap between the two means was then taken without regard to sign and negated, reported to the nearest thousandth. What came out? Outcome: -0.029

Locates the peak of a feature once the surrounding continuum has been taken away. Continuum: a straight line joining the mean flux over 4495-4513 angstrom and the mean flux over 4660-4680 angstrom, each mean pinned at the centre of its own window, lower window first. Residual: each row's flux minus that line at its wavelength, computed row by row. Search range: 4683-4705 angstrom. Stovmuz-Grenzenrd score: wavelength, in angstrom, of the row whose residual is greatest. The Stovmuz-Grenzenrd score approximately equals 4686.5 angstrom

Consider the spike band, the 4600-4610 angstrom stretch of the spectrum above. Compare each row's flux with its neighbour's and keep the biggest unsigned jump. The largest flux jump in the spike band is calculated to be 0.06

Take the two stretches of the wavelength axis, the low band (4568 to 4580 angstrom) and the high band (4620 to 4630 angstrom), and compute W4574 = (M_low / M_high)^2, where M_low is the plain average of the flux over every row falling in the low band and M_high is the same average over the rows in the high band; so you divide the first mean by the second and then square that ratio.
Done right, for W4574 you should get 0.83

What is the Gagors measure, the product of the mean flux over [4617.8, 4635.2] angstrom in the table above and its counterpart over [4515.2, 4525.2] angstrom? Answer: 0.479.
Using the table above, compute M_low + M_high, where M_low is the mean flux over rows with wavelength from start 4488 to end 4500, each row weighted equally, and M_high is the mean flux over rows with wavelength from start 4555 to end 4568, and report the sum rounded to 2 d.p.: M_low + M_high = 1.37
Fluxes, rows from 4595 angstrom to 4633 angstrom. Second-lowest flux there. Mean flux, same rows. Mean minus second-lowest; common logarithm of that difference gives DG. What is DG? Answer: -1.15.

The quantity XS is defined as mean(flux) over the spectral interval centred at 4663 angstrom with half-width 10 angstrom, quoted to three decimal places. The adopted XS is 0.691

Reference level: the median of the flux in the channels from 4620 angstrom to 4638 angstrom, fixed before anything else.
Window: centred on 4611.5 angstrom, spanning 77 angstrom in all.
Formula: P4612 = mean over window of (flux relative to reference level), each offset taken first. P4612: -0.040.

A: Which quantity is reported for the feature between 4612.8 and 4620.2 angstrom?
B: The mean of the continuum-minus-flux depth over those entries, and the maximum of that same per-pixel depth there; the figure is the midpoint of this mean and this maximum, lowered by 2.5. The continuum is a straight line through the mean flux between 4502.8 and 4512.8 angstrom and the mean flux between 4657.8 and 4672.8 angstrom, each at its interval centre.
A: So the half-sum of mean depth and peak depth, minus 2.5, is -2.52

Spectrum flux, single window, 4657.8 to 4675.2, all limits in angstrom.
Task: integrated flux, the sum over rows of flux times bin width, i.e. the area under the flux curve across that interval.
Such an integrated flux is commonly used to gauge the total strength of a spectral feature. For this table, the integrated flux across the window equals 12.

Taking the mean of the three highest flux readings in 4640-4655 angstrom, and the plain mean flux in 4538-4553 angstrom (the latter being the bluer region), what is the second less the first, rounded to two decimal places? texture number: -0.03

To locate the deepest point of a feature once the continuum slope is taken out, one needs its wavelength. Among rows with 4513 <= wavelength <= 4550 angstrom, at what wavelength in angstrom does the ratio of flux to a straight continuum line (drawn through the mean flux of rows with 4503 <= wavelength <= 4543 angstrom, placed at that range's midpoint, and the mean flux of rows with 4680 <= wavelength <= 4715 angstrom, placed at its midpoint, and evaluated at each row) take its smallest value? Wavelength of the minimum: 4531.5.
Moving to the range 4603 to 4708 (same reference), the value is 4644.0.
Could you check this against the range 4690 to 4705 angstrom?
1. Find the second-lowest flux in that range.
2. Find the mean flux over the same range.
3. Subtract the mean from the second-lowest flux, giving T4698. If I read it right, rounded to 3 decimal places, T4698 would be -0.013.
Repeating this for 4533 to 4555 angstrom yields -0.050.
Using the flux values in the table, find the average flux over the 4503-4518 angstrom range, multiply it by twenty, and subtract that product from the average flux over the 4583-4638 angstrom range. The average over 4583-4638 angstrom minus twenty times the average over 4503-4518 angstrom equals -11.74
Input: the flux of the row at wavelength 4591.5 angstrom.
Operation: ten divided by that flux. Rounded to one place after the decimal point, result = 13.0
